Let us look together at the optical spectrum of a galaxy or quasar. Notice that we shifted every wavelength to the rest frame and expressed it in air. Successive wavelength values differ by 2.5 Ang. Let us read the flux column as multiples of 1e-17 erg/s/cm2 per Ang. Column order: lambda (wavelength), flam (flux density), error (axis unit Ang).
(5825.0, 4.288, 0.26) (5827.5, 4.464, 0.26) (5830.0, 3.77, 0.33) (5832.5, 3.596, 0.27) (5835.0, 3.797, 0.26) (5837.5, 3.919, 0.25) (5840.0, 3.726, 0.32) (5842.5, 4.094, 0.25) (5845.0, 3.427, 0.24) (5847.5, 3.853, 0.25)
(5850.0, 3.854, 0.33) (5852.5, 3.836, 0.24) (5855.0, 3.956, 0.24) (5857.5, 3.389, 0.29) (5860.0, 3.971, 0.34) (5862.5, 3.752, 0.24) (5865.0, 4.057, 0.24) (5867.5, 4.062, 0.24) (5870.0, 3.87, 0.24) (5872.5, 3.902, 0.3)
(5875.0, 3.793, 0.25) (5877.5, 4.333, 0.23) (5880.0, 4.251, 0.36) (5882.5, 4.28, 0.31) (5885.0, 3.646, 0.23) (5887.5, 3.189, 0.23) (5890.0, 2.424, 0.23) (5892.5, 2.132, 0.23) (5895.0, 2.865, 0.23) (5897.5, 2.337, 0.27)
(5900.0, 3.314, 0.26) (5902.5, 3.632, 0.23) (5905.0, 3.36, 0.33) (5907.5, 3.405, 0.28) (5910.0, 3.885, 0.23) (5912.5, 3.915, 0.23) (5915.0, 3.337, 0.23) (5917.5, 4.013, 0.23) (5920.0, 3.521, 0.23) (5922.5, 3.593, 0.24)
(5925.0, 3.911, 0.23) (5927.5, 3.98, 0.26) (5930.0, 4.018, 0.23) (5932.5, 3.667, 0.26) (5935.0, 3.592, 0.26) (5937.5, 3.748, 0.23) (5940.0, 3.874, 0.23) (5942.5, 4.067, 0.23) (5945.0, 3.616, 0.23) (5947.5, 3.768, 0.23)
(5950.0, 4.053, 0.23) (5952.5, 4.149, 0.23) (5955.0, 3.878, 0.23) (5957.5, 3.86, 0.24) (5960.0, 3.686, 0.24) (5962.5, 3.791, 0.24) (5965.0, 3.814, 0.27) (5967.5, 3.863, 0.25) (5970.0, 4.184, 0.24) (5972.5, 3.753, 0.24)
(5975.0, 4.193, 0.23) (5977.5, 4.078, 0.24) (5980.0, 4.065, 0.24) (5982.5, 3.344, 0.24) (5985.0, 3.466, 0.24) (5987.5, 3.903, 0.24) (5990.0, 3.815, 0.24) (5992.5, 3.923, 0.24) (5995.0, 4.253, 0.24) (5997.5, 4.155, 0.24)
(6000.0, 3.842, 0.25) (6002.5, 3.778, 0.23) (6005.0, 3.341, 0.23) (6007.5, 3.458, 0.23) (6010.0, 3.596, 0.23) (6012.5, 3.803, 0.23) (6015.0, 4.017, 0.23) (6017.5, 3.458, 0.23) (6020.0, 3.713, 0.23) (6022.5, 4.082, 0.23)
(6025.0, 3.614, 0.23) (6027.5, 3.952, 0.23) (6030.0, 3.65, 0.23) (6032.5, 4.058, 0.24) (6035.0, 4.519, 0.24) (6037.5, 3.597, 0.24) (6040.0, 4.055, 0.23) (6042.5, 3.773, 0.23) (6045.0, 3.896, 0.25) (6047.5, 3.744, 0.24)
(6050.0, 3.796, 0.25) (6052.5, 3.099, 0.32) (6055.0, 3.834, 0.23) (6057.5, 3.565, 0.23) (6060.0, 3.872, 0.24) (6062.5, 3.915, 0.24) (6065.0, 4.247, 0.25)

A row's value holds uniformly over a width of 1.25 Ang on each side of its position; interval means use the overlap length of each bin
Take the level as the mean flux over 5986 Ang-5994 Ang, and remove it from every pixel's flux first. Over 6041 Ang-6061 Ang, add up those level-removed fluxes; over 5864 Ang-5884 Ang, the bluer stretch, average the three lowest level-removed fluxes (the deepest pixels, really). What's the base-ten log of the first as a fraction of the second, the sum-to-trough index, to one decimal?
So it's 1.8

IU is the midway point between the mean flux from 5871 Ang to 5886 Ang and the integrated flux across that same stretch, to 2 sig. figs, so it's 32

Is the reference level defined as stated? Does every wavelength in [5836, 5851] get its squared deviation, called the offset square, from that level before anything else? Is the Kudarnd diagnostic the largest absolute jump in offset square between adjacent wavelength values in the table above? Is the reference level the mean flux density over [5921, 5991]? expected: 0.18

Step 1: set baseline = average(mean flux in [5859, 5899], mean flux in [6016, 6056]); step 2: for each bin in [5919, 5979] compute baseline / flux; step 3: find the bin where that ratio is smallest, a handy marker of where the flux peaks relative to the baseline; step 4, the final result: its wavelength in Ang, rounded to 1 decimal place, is 5975.0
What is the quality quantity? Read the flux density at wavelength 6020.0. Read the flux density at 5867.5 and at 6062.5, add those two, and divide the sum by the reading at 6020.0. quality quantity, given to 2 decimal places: 2.15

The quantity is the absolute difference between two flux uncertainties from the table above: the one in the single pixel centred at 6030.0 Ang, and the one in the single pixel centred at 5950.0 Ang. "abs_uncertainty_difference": 0.000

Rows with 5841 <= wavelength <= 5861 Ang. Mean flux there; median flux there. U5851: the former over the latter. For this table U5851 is 0.985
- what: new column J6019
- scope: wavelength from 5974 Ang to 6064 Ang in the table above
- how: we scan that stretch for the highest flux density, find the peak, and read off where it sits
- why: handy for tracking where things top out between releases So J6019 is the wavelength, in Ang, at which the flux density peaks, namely 6035.0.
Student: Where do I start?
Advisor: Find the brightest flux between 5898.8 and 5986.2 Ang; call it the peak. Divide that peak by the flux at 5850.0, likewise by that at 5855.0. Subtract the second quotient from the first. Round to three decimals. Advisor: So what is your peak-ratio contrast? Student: 0.028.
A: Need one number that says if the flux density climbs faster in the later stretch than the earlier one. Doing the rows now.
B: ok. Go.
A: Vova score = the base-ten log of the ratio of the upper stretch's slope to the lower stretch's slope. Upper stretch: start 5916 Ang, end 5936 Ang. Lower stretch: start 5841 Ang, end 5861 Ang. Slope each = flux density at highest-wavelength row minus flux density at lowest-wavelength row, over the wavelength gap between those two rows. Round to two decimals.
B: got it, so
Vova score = 0.53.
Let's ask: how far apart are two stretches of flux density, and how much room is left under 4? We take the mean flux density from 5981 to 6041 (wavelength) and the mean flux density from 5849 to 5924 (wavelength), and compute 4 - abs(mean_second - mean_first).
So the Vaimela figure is 3.79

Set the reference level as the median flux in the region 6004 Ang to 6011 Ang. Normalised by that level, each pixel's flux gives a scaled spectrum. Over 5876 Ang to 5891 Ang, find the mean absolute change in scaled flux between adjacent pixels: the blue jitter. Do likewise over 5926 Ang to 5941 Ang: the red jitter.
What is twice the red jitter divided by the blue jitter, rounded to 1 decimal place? 0.8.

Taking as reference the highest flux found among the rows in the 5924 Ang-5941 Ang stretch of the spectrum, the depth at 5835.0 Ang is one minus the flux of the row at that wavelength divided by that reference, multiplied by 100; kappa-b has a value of 5.5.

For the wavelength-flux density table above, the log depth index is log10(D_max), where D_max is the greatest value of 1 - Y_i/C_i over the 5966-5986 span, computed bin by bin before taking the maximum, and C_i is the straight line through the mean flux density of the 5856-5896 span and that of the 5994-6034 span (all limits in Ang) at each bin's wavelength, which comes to -0.96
